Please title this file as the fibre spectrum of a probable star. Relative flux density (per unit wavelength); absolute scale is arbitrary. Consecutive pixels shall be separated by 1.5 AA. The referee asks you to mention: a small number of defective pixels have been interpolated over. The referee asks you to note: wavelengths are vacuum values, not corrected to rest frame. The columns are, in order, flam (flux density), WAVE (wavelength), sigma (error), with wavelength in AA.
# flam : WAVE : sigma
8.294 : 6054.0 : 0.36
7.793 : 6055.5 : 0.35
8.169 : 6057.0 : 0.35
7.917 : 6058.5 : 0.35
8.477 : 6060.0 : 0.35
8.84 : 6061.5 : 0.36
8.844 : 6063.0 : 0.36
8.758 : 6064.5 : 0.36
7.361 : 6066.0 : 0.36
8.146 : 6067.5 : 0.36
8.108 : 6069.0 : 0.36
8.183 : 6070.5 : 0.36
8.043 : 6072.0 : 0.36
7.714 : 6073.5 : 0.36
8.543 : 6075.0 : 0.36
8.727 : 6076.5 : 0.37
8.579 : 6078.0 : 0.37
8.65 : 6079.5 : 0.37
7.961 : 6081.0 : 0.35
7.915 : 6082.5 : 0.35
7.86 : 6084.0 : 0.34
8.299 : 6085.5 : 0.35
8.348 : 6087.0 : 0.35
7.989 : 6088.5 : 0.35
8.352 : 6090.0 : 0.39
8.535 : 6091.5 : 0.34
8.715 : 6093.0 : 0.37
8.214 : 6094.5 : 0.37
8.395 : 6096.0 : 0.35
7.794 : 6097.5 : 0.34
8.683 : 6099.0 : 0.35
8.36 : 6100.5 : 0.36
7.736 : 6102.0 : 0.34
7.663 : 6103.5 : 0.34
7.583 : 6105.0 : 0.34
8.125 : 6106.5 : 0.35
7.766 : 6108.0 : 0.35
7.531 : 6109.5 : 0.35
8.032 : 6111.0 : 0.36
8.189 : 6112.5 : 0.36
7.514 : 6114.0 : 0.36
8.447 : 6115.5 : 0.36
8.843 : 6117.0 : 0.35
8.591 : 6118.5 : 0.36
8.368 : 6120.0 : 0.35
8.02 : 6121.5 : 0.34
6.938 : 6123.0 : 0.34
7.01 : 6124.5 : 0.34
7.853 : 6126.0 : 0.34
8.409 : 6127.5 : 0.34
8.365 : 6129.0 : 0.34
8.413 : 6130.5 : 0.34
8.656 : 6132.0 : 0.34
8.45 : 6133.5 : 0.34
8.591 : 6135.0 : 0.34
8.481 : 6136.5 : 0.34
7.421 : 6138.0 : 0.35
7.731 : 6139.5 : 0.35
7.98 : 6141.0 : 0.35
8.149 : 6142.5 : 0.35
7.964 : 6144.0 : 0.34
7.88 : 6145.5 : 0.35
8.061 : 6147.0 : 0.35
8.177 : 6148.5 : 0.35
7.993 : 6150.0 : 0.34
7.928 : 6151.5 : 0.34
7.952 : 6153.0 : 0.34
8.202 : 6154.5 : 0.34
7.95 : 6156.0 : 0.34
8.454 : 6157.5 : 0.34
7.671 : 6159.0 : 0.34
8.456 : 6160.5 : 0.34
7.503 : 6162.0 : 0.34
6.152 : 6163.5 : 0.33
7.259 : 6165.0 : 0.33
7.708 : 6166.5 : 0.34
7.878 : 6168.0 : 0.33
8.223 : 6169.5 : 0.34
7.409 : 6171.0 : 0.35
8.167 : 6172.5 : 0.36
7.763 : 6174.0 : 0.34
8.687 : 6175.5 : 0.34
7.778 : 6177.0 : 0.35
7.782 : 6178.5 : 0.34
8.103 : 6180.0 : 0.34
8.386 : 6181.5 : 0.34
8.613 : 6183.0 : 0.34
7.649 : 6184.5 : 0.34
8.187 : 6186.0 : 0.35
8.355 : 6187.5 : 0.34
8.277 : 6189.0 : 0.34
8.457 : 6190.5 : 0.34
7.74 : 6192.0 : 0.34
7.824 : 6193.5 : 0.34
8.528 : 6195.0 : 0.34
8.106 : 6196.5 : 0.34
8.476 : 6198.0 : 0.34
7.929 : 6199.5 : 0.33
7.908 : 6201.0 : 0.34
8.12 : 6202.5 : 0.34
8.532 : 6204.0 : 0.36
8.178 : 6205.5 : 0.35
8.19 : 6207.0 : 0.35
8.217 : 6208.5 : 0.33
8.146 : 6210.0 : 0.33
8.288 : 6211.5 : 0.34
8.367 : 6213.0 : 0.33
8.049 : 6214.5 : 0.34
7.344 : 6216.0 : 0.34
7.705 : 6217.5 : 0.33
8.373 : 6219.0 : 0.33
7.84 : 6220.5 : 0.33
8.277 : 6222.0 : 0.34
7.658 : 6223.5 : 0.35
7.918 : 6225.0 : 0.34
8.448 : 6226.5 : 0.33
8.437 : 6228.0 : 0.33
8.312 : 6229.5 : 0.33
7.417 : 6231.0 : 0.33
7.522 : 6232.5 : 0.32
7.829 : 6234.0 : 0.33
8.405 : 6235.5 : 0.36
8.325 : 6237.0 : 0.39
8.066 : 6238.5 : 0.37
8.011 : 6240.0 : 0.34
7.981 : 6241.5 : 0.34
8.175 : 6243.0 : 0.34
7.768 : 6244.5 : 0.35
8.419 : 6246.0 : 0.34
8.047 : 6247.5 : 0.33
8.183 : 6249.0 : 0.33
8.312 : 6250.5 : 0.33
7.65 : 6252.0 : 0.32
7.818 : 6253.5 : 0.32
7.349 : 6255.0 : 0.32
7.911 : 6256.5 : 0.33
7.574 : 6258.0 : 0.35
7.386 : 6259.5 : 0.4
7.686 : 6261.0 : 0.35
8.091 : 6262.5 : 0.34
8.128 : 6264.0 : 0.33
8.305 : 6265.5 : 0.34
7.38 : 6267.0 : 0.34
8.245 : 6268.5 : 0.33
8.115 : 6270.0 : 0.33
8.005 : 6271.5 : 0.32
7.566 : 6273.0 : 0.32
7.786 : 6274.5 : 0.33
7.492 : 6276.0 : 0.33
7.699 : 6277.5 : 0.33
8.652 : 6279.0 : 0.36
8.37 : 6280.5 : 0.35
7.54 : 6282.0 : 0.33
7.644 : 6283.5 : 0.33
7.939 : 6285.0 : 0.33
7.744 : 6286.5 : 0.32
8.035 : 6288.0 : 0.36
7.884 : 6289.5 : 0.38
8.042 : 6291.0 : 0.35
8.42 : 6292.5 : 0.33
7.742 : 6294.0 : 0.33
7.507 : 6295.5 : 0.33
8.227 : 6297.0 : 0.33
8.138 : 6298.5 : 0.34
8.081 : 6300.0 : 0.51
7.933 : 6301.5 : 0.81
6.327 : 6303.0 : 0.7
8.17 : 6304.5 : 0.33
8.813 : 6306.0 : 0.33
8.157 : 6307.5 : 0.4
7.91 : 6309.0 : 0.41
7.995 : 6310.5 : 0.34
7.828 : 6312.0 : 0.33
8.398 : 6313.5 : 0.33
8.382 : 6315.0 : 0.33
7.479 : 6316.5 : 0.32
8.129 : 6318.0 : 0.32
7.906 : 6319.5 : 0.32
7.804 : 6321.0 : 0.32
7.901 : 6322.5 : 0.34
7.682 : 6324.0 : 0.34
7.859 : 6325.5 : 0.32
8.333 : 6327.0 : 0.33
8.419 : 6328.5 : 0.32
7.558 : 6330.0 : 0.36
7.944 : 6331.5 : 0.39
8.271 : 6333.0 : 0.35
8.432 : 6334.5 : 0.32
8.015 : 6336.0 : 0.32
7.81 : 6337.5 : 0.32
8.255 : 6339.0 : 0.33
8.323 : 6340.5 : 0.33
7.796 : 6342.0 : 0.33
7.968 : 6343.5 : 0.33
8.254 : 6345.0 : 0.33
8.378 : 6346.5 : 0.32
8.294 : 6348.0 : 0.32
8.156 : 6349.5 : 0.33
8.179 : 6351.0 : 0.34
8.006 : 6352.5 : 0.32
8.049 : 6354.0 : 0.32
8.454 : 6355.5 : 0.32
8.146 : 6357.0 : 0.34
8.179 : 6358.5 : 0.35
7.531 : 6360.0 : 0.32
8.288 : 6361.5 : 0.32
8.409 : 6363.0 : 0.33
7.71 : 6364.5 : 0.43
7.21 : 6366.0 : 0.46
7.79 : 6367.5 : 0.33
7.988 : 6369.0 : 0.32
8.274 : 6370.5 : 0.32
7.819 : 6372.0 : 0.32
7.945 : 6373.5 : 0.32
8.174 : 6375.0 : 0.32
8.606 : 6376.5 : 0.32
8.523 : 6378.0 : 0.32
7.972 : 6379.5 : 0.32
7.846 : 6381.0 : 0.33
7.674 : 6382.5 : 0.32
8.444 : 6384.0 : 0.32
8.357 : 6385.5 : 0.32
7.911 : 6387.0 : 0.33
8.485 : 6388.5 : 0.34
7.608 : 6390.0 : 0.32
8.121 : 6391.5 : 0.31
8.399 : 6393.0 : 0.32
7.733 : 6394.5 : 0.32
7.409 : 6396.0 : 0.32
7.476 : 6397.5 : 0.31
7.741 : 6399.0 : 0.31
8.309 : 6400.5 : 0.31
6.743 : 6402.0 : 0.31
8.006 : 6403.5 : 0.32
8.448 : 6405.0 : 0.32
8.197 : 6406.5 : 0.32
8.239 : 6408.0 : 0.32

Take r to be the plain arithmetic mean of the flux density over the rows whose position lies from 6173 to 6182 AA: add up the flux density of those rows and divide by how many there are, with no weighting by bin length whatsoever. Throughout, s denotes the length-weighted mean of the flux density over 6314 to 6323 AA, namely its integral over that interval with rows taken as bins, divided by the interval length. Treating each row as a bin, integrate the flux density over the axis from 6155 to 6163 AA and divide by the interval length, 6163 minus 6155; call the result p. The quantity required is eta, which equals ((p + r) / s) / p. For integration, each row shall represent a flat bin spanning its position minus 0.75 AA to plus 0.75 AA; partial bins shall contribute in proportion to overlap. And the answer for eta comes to 0.254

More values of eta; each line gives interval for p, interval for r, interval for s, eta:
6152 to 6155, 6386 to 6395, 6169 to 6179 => 0.251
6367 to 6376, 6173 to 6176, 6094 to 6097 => 0.245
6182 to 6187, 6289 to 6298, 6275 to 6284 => 0.250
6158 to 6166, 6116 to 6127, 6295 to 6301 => 0.258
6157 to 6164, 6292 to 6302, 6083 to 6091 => 0.250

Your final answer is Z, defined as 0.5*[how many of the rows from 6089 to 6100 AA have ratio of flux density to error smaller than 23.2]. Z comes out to 1.5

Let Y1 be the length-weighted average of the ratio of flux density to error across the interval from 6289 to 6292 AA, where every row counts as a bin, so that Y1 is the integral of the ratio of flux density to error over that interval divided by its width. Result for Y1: 22.3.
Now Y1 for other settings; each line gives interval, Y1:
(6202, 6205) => 23.7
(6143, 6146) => 23.0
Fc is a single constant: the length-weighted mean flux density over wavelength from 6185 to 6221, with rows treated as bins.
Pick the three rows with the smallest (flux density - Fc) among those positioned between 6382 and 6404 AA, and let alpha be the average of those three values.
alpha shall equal -0.92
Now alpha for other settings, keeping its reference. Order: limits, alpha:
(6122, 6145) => -1.01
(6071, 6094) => -0.30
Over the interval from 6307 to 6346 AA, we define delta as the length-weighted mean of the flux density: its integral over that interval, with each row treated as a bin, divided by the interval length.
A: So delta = 8.03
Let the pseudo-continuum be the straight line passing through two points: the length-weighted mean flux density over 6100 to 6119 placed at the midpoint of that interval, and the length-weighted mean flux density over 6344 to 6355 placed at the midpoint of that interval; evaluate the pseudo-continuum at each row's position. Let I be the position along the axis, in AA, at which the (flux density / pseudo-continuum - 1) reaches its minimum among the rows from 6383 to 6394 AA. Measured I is 6390.0 AA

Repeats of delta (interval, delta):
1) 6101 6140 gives 8.03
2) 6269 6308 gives 7.92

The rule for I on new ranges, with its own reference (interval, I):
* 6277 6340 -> 6303.0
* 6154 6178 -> 6163.5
